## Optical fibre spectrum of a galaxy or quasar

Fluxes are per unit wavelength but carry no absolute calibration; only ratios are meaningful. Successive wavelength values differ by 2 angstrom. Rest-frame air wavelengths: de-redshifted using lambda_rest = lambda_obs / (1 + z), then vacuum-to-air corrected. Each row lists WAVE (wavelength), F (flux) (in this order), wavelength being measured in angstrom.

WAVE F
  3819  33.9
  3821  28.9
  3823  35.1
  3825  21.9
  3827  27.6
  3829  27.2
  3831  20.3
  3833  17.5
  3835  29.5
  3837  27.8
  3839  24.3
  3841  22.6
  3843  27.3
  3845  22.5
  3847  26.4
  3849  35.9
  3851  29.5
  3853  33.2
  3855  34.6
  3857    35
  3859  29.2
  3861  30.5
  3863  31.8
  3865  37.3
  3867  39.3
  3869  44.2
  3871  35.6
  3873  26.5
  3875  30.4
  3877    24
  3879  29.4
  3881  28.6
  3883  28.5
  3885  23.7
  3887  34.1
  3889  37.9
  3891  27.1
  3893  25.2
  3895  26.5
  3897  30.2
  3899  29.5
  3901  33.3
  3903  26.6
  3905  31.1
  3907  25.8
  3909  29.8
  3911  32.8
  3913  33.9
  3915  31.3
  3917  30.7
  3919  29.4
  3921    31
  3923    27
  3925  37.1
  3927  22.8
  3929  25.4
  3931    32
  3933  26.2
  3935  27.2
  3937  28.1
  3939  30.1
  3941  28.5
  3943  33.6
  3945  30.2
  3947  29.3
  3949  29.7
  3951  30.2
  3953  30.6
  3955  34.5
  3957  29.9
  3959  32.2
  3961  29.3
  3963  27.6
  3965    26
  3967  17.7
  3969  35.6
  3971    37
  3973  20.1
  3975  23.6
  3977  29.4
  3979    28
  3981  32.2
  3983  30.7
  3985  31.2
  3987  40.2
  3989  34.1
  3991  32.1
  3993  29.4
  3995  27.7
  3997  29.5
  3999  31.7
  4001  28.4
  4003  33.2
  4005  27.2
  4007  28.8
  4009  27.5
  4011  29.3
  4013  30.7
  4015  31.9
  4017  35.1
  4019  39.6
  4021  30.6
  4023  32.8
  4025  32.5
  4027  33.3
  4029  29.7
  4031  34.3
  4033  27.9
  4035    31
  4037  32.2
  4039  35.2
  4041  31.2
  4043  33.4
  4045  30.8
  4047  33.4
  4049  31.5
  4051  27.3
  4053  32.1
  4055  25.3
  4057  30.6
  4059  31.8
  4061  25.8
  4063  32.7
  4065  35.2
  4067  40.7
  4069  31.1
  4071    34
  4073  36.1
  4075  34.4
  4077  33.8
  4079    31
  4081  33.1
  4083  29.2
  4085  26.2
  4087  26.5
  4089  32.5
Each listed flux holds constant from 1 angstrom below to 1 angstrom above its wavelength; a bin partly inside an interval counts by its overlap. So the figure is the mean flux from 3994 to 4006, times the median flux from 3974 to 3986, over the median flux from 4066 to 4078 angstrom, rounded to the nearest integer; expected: 26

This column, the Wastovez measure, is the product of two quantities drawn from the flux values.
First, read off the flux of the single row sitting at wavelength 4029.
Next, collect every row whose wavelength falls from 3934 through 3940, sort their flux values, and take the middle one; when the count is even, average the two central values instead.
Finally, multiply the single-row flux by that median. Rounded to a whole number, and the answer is 835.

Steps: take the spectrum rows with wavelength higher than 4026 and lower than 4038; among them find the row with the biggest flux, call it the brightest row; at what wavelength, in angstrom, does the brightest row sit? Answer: 4031 angstrom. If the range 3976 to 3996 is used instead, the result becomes 3987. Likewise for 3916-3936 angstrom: 3925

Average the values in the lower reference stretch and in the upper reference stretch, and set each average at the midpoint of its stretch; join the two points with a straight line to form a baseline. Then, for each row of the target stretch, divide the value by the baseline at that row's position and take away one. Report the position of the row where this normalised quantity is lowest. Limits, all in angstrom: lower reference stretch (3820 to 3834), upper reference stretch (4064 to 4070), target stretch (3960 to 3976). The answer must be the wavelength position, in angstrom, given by 3967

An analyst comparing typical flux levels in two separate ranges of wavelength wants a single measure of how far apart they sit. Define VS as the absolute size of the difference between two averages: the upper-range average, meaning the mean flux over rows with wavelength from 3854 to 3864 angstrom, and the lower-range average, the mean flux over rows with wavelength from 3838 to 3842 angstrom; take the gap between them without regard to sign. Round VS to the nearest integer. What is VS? 9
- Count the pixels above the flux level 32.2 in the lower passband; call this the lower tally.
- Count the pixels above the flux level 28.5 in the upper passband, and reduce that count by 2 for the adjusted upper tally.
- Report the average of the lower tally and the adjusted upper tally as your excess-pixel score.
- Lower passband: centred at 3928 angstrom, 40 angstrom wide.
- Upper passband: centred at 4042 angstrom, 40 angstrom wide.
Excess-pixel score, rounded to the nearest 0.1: 9.0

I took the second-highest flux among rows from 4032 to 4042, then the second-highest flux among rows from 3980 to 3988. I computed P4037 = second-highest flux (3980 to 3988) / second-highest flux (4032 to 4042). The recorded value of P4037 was 1.00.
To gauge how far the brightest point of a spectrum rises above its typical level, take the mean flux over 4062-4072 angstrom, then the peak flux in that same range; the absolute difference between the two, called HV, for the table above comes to 6.0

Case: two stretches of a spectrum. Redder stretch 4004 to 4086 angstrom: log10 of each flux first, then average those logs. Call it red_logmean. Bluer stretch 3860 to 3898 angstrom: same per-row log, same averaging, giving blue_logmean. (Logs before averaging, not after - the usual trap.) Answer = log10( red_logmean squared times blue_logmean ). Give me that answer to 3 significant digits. 0.524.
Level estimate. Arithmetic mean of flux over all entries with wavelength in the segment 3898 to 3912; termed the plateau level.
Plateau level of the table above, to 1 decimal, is 29.8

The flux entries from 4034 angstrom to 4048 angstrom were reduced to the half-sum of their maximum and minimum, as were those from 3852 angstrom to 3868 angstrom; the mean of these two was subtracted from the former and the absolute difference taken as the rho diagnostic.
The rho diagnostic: 0.6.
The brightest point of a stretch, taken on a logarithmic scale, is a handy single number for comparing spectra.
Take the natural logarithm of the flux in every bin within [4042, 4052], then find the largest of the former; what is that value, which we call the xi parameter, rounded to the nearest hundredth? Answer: 3.51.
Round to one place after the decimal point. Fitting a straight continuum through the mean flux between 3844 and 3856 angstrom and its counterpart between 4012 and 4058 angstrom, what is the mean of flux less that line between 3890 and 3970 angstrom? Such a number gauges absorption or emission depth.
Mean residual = -1.6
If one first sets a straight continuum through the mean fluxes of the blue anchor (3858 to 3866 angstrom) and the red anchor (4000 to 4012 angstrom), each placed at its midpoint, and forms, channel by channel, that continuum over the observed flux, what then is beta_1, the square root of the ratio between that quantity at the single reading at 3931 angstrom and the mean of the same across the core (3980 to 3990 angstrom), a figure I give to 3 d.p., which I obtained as 1.041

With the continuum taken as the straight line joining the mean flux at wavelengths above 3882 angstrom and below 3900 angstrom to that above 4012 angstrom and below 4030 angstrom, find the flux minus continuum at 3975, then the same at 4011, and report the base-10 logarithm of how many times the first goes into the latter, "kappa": -0.38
